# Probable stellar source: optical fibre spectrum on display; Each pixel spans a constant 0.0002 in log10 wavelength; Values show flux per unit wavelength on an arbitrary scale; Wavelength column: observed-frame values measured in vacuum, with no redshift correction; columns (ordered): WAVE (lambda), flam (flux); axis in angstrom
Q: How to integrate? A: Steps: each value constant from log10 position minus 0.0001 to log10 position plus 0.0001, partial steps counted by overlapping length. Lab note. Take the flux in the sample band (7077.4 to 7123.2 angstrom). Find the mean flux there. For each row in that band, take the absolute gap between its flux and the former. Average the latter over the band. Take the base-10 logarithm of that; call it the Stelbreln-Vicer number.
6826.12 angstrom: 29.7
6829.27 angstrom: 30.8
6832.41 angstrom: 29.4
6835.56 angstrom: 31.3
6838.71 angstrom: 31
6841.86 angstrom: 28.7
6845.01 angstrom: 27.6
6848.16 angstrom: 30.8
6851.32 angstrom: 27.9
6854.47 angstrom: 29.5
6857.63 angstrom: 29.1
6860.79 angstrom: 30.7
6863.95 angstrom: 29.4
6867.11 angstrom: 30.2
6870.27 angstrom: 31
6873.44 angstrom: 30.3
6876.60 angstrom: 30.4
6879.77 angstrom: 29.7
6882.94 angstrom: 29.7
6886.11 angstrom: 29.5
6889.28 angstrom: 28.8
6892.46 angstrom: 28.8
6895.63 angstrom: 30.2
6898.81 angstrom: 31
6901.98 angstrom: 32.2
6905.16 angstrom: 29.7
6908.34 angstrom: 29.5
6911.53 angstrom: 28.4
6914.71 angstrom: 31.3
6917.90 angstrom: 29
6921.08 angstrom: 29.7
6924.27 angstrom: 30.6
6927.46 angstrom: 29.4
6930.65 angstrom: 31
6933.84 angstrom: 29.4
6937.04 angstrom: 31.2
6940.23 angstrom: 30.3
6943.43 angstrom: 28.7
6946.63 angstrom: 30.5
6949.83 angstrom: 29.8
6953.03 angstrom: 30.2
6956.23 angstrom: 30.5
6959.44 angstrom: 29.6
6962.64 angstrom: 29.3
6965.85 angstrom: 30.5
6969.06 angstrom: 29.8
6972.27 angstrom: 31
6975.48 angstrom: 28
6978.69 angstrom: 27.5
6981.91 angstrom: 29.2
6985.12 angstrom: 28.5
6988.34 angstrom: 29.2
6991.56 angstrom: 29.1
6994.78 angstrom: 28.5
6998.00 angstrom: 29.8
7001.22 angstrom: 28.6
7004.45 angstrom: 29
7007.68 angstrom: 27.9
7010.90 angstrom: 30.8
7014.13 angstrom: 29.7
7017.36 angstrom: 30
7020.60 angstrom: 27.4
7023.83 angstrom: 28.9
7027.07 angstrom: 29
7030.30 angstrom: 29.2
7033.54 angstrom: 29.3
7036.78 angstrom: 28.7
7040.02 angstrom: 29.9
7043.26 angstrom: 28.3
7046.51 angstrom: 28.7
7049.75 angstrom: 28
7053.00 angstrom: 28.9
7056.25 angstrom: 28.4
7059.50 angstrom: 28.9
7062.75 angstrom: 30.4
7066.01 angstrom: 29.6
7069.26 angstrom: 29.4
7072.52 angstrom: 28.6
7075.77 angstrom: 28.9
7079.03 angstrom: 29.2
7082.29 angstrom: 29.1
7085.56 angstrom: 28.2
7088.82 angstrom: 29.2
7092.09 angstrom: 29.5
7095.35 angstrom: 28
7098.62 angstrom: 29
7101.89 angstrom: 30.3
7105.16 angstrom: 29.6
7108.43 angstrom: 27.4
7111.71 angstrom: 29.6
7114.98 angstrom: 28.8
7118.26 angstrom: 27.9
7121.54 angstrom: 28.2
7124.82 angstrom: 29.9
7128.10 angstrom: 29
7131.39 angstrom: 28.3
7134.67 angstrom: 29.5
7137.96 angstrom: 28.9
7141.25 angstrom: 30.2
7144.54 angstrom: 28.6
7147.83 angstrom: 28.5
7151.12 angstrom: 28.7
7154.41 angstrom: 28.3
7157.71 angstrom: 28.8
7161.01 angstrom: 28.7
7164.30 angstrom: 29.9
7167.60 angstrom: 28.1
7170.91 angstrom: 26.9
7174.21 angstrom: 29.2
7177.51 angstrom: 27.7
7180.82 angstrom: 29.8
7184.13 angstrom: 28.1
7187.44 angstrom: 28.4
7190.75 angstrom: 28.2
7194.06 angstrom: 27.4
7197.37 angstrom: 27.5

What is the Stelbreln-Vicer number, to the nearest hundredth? -0.18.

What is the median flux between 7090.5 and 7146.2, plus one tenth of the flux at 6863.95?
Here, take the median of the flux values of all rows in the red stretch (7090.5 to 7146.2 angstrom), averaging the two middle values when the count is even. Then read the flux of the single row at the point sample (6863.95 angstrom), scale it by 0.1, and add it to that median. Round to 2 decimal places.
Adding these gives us 31.94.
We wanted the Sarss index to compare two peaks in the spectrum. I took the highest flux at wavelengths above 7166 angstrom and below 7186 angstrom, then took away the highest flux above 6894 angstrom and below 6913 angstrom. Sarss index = -2.4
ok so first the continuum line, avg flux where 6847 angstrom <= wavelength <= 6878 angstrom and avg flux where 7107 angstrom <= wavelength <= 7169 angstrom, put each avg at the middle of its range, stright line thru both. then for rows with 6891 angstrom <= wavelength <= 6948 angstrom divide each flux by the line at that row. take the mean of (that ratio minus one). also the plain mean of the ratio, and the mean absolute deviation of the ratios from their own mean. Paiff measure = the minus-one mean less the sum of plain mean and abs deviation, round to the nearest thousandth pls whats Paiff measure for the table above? -1.030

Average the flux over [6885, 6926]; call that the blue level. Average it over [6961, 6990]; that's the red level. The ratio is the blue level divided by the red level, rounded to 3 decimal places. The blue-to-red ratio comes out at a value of 1.023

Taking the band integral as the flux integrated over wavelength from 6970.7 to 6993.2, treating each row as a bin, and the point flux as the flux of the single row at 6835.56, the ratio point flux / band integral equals 0.0481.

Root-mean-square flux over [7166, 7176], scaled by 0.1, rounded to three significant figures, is 2.81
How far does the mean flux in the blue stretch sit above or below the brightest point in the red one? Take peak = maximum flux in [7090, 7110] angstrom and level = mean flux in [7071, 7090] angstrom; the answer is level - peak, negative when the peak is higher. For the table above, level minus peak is -1.43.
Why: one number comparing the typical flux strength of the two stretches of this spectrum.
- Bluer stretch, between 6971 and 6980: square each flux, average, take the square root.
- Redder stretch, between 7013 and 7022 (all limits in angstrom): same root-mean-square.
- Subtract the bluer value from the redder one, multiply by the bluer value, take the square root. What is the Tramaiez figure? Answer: 2.3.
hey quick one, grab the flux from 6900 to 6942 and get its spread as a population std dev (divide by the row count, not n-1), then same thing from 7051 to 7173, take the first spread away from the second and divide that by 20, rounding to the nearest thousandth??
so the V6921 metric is -0.013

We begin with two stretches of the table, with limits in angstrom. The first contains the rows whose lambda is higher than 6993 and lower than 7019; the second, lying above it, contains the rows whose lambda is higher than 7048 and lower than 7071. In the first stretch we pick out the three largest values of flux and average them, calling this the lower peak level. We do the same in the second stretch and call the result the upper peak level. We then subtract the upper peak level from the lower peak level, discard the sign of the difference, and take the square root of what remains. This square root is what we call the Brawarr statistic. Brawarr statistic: 0.63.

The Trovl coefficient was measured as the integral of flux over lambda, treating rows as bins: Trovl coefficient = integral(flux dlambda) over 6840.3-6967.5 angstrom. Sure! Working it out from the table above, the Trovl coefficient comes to 3797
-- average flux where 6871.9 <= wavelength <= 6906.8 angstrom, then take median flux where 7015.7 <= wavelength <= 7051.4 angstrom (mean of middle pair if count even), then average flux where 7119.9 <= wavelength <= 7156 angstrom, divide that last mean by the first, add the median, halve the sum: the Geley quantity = 14.9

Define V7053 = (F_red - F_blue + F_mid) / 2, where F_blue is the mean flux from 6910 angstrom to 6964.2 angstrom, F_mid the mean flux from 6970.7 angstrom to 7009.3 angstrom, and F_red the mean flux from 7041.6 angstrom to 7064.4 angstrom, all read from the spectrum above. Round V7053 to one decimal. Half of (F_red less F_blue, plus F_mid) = 13.9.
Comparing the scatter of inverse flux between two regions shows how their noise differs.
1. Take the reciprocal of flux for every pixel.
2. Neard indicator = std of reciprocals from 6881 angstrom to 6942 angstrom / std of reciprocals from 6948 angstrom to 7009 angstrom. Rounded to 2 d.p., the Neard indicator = 1.00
